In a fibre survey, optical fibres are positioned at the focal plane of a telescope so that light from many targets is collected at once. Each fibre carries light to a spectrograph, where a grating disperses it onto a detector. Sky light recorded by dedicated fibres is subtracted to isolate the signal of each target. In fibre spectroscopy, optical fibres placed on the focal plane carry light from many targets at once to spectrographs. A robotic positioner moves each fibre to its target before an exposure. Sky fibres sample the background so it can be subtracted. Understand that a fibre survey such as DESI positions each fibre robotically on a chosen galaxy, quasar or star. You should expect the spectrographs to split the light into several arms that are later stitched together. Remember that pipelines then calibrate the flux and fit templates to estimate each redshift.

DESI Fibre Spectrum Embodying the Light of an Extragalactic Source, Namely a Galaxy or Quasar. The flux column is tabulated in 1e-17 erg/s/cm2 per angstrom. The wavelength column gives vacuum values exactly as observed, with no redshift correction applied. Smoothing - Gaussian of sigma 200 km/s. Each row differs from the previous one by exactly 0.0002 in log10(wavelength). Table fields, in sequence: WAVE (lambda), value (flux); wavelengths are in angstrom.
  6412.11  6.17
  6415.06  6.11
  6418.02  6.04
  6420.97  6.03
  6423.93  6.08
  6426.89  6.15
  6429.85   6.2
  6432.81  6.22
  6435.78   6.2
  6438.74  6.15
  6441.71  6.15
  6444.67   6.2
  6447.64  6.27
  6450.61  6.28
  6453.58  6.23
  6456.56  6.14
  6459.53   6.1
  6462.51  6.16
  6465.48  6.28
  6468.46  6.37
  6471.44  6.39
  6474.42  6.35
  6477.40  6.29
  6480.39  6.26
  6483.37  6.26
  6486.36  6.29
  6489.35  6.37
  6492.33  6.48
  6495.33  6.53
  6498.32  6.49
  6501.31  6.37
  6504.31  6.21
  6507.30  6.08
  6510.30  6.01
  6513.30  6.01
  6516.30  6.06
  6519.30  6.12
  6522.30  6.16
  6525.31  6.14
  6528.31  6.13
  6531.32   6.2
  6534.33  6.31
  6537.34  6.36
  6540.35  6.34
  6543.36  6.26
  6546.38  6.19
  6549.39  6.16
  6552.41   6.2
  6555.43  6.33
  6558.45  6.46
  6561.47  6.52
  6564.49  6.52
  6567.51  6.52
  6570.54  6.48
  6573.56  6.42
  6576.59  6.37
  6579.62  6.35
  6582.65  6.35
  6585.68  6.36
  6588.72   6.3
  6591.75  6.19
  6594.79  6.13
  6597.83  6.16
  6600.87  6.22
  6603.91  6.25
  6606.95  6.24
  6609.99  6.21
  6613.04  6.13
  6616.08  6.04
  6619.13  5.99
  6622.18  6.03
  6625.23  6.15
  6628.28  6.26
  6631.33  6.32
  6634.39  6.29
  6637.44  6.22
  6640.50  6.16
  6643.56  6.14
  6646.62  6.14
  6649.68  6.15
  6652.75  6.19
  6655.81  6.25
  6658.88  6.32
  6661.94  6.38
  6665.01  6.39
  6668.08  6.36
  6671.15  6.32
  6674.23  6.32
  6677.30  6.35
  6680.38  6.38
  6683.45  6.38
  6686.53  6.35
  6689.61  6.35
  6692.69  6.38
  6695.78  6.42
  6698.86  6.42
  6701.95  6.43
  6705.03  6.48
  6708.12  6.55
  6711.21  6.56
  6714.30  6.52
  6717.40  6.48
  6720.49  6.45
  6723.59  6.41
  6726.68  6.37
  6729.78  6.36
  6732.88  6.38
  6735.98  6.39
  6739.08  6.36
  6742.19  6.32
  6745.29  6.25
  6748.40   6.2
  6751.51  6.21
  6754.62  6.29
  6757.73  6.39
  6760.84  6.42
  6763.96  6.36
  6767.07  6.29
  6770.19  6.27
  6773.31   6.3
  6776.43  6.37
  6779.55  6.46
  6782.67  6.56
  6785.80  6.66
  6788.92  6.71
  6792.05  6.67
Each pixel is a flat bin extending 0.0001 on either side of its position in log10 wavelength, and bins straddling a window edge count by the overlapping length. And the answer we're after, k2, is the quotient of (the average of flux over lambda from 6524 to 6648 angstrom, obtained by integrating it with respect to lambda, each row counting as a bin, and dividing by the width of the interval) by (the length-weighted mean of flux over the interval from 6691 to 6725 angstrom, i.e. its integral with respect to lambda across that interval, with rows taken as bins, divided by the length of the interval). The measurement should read 0.97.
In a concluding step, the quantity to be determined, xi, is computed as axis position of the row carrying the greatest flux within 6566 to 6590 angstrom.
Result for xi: 6567.51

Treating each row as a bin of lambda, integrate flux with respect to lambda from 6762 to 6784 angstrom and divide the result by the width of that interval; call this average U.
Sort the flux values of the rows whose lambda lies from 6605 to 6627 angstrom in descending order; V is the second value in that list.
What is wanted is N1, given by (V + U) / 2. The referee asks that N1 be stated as 6.29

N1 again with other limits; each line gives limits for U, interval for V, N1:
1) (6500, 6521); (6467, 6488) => 6.25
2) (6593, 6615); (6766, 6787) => 6.37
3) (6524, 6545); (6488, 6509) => 6.37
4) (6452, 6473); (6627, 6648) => 6.26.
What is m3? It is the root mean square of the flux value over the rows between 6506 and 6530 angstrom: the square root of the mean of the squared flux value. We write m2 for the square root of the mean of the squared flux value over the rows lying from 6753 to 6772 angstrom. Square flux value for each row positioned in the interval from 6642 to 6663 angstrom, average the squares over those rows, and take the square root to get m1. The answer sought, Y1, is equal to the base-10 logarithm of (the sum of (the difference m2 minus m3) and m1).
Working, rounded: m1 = 6.22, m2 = 6.34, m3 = 6.09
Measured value 0.81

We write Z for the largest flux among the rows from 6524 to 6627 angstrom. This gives 6.52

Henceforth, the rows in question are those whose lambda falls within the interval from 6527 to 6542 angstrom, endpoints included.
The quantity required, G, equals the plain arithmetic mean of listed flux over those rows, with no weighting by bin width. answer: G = 6.27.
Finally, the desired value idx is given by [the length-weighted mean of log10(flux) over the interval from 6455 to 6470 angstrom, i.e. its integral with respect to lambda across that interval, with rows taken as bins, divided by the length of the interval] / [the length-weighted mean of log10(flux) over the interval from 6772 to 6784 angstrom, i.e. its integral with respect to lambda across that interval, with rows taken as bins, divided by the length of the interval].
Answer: 0.98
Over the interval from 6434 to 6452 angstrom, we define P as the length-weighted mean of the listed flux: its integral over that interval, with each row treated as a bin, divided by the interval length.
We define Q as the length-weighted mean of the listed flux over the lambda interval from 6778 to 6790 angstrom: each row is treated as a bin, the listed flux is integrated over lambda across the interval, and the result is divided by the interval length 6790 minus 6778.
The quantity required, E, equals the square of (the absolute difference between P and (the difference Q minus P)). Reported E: 33.9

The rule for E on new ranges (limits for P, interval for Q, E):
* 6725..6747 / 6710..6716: 38.0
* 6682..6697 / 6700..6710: 39.1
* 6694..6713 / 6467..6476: 43.3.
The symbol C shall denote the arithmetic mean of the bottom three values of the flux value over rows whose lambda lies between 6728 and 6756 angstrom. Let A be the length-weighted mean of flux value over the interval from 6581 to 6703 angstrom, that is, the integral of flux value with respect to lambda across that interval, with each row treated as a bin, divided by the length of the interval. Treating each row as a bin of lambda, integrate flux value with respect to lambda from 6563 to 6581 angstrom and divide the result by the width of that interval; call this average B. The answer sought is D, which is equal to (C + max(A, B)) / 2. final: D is 6.33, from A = 6.26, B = 6.44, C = 6.22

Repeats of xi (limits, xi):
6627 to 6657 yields 6631.33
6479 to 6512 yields 6495.33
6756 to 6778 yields 6760.84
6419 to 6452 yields 6450.61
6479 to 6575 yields 6495.33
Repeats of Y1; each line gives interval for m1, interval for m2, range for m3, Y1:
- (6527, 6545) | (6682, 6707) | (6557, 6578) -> 0.79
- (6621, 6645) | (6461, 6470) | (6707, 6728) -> 0.78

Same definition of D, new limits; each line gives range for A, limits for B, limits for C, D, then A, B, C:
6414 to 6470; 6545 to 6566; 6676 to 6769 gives 6.28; 6.18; 6.34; 6.22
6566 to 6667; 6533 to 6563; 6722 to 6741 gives 6.34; 6.25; 6.31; 6.36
